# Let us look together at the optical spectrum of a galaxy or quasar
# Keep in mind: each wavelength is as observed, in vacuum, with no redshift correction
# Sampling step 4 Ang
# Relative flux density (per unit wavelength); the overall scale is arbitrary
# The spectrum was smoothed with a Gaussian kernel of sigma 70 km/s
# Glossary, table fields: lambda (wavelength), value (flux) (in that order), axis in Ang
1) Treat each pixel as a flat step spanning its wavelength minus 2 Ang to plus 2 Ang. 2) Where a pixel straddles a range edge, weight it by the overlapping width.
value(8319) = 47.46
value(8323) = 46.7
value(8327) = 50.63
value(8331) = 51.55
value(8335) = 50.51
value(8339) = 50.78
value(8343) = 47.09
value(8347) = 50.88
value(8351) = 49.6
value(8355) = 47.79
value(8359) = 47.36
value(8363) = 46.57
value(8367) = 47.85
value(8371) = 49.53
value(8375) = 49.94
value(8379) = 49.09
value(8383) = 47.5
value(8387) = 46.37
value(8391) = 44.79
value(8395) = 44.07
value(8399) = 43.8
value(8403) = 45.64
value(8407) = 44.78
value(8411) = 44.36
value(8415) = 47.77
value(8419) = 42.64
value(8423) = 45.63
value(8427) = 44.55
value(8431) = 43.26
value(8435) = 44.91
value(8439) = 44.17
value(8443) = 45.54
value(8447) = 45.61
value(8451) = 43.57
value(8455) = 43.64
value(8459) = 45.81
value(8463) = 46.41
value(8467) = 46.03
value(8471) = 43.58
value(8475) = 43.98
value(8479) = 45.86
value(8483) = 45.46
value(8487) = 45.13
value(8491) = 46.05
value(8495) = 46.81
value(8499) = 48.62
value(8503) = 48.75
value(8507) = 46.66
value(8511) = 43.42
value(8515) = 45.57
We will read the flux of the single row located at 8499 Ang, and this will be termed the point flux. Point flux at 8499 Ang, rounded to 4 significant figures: 48.62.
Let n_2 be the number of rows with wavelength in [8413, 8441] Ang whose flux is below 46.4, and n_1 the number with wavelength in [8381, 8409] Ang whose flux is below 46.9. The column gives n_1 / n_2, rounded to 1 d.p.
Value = 1.0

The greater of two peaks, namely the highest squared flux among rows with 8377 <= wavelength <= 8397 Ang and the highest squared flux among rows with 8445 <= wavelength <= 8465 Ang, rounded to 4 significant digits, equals 2410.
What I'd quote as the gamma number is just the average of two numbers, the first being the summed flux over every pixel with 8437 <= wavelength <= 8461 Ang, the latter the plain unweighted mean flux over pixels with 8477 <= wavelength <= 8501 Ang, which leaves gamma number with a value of 157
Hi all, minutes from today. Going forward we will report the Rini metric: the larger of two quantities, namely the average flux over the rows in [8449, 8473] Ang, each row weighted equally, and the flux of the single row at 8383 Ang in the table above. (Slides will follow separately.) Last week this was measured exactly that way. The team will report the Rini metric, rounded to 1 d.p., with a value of 47.5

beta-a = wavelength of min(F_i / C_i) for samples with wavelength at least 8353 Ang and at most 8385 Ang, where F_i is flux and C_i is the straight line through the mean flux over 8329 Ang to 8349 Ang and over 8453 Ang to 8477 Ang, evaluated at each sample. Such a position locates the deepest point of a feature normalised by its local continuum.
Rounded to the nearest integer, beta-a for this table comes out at 8363 Ang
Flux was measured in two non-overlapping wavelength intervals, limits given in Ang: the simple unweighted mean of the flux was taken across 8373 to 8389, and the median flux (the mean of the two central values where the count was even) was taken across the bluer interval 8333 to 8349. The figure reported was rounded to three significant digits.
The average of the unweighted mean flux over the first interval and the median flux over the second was 49.4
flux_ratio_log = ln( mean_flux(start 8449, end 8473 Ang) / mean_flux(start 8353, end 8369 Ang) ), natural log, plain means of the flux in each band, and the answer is -0.055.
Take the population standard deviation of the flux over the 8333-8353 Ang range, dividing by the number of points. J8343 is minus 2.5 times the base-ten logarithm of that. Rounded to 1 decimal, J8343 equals -0.4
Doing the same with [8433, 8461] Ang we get 0.1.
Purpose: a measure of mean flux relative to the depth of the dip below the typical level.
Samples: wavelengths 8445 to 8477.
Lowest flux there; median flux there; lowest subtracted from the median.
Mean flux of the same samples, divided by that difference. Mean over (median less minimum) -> 36.6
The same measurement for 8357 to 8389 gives 36.8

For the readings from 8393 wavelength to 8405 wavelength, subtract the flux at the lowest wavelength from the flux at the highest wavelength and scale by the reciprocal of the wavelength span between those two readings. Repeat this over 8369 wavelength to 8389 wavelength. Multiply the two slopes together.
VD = -0.039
